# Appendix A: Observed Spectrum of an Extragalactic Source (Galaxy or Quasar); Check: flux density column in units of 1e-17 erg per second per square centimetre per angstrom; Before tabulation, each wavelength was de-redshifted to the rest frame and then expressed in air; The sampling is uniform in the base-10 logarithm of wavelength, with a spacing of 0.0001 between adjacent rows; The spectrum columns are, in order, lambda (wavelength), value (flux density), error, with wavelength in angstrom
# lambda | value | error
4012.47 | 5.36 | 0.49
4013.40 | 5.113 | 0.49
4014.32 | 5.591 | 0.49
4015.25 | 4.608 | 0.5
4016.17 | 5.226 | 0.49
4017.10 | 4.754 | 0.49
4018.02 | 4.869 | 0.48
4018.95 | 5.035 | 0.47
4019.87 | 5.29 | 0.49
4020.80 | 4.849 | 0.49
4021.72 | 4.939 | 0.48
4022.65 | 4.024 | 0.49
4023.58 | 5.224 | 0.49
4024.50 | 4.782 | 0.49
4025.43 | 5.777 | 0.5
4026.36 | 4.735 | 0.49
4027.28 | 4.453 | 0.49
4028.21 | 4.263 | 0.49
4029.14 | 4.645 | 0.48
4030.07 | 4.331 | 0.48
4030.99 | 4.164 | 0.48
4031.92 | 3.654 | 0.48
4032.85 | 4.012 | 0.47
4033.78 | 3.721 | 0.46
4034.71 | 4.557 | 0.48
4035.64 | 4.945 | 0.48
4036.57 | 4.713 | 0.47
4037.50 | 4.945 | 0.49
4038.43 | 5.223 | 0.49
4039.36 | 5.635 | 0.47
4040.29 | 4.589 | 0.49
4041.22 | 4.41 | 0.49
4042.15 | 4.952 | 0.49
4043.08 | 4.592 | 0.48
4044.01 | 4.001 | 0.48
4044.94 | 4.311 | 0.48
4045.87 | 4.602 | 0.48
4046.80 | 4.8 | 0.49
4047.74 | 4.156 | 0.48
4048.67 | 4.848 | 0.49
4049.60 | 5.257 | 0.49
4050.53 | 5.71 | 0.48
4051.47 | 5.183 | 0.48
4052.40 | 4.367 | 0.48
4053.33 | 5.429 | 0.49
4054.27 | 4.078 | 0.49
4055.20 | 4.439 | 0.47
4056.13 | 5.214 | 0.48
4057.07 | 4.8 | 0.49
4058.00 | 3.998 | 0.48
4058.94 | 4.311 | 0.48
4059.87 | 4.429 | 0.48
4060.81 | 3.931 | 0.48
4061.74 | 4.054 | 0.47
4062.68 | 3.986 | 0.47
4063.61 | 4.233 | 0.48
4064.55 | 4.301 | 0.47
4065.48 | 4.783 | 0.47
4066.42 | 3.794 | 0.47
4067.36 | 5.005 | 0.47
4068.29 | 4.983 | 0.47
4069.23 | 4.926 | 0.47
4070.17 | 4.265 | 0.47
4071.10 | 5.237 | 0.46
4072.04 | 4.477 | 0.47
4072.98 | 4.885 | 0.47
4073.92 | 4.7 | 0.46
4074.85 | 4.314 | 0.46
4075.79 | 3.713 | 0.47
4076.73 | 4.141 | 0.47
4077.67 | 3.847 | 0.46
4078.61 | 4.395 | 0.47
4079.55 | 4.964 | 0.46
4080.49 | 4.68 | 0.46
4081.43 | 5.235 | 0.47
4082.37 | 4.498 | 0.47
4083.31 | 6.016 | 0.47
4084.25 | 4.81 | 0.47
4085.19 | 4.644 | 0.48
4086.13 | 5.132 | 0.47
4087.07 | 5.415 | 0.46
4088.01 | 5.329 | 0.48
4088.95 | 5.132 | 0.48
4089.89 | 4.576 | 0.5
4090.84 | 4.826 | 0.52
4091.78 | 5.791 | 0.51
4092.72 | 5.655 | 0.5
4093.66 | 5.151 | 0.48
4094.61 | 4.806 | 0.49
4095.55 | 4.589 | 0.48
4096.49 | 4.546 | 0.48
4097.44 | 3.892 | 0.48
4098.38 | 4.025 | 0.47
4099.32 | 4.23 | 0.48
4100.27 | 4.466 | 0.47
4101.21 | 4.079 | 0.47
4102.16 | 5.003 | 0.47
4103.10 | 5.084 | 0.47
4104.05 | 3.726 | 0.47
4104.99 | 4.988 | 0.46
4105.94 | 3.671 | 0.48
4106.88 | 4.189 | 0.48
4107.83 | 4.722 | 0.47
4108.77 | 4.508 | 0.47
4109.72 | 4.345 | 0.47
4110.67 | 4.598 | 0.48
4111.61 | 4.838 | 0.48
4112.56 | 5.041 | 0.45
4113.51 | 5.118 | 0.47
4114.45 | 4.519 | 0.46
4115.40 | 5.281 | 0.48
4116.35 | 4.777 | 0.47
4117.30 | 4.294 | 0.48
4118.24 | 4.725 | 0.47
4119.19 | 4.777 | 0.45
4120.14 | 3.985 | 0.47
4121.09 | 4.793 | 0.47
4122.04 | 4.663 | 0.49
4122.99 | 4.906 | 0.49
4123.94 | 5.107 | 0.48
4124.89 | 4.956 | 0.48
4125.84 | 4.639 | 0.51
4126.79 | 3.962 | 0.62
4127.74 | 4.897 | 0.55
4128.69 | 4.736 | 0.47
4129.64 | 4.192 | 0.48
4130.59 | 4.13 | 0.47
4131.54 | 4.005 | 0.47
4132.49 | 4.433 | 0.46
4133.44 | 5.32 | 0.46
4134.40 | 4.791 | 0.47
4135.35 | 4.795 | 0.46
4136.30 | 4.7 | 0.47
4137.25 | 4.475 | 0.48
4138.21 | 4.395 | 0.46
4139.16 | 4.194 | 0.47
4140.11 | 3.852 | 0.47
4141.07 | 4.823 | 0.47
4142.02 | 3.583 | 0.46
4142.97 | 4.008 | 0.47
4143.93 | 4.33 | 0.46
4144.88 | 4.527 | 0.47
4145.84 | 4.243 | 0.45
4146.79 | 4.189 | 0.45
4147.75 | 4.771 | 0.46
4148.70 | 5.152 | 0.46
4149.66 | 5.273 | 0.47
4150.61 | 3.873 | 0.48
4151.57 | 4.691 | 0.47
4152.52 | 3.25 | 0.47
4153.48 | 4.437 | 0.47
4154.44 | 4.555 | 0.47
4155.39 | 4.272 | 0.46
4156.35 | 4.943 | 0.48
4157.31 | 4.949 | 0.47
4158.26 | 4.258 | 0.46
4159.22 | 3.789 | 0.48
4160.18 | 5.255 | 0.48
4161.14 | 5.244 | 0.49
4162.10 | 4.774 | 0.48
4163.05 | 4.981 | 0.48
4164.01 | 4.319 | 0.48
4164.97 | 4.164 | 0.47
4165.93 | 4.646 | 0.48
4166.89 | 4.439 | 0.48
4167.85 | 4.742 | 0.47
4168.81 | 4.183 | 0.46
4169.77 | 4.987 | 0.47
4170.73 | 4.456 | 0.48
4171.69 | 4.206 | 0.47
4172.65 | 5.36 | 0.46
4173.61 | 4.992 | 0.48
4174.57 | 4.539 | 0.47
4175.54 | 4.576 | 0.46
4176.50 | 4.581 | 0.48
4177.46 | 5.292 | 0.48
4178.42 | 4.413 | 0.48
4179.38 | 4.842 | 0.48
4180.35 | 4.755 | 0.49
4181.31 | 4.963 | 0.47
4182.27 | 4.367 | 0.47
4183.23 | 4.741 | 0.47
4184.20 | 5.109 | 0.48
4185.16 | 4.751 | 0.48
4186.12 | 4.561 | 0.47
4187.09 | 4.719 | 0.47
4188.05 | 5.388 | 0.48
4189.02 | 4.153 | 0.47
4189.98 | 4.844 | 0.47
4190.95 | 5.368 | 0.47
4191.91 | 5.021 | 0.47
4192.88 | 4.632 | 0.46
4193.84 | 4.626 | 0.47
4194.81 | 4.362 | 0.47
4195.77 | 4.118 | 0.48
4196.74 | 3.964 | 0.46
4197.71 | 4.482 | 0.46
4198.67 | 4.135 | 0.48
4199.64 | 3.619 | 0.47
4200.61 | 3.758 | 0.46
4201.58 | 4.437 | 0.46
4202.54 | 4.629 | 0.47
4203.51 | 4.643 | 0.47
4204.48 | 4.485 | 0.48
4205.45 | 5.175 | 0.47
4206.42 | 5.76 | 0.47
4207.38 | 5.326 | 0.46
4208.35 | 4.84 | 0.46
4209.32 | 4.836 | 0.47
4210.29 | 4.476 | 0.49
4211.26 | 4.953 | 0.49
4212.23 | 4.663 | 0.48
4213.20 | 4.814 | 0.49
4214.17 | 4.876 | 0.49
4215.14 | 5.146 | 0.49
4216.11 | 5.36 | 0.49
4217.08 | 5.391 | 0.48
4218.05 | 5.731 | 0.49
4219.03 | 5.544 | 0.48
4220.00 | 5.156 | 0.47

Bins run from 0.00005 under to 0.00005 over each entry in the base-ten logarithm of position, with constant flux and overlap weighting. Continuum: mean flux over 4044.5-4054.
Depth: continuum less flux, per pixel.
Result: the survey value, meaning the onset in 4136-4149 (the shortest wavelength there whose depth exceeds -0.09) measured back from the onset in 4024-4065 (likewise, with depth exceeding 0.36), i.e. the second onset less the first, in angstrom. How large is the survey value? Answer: -109.0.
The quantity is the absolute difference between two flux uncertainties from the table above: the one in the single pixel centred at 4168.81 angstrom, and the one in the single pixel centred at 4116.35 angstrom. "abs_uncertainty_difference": 0.010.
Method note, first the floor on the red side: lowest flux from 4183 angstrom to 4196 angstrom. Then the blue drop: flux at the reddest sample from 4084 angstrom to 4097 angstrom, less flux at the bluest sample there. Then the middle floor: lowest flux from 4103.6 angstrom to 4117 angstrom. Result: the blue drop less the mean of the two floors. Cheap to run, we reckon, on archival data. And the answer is -4.2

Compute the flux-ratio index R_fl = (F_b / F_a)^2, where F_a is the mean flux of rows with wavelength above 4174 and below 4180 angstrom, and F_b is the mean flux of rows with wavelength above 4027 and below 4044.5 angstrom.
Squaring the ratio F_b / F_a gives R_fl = 0.92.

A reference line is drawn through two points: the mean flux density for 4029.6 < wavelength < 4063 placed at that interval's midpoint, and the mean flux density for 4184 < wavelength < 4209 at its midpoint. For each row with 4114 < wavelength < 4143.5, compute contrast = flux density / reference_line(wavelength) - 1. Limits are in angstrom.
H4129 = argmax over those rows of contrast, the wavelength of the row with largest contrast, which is 4133.44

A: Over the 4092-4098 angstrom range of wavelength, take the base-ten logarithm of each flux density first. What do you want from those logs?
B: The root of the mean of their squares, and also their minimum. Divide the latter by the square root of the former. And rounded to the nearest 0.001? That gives 0.717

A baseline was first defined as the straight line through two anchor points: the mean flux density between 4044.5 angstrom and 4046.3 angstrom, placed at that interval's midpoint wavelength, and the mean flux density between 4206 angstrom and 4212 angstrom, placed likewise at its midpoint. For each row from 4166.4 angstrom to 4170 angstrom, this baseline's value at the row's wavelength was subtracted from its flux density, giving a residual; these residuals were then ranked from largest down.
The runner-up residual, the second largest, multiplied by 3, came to -0.4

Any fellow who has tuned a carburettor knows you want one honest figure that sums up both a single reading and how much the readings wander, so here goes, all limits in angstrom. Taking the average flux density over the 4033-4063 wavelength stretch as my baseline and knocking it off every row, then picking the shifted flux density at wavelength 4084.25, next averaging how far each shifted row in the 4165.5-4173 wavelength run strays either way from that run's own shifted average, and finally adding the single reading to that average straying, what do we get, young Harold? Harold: 0.49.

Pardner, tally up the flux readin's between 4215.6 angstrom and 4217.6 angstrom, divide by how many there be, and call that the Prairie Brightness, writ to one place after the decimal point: 5.4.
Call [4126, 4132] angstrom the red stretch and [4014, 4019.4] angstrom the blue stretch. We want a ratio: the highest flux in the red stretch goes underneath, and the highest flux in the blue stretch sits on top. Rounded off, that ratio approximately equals 1.14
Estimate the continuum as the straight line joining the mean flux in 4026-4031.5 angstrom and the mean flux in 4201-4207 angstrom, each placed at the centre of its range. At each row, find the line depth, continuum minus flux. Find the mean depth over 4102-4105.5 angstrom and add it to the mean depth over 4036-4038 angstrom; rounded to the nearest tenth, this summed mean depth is -0.5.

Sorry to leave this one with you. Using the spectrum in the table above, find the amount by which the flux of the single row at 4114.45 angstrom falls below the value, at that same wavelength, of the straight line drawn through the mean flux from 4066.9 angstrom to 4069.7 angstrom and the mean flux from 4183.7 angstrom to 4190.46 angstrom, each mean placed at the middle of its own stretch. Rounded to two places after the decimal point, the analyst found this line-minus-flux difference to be 0.38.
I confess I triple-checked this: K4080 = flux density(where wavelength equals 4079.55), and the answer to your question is 4.964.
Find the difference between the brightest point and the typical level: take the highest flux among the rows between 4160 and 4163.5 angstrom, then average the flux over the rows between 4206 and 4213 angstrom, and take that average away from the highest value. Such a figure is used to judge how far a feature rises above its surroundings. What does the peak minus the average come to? 0.3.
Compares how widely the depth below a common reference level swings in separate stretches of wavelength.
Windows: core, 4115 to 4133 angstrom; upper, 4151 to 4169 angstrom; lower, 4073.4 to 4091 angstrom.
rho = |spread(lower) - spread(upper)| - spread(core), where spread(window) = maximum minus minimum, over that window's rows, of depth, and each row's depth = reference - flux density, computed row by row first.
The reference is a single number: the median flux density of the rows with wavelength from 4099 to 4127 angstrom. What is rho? -1.0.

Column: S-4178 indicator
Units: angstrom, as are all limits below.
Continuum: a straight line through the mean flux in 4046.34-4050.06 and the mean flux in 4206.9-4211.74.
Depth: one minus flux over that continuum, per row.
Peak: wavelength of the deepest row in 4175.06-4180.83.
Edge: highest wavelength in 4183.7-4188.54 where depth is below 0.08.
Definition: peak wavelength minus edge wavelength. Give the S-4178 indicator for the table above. -9.6 angstrom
